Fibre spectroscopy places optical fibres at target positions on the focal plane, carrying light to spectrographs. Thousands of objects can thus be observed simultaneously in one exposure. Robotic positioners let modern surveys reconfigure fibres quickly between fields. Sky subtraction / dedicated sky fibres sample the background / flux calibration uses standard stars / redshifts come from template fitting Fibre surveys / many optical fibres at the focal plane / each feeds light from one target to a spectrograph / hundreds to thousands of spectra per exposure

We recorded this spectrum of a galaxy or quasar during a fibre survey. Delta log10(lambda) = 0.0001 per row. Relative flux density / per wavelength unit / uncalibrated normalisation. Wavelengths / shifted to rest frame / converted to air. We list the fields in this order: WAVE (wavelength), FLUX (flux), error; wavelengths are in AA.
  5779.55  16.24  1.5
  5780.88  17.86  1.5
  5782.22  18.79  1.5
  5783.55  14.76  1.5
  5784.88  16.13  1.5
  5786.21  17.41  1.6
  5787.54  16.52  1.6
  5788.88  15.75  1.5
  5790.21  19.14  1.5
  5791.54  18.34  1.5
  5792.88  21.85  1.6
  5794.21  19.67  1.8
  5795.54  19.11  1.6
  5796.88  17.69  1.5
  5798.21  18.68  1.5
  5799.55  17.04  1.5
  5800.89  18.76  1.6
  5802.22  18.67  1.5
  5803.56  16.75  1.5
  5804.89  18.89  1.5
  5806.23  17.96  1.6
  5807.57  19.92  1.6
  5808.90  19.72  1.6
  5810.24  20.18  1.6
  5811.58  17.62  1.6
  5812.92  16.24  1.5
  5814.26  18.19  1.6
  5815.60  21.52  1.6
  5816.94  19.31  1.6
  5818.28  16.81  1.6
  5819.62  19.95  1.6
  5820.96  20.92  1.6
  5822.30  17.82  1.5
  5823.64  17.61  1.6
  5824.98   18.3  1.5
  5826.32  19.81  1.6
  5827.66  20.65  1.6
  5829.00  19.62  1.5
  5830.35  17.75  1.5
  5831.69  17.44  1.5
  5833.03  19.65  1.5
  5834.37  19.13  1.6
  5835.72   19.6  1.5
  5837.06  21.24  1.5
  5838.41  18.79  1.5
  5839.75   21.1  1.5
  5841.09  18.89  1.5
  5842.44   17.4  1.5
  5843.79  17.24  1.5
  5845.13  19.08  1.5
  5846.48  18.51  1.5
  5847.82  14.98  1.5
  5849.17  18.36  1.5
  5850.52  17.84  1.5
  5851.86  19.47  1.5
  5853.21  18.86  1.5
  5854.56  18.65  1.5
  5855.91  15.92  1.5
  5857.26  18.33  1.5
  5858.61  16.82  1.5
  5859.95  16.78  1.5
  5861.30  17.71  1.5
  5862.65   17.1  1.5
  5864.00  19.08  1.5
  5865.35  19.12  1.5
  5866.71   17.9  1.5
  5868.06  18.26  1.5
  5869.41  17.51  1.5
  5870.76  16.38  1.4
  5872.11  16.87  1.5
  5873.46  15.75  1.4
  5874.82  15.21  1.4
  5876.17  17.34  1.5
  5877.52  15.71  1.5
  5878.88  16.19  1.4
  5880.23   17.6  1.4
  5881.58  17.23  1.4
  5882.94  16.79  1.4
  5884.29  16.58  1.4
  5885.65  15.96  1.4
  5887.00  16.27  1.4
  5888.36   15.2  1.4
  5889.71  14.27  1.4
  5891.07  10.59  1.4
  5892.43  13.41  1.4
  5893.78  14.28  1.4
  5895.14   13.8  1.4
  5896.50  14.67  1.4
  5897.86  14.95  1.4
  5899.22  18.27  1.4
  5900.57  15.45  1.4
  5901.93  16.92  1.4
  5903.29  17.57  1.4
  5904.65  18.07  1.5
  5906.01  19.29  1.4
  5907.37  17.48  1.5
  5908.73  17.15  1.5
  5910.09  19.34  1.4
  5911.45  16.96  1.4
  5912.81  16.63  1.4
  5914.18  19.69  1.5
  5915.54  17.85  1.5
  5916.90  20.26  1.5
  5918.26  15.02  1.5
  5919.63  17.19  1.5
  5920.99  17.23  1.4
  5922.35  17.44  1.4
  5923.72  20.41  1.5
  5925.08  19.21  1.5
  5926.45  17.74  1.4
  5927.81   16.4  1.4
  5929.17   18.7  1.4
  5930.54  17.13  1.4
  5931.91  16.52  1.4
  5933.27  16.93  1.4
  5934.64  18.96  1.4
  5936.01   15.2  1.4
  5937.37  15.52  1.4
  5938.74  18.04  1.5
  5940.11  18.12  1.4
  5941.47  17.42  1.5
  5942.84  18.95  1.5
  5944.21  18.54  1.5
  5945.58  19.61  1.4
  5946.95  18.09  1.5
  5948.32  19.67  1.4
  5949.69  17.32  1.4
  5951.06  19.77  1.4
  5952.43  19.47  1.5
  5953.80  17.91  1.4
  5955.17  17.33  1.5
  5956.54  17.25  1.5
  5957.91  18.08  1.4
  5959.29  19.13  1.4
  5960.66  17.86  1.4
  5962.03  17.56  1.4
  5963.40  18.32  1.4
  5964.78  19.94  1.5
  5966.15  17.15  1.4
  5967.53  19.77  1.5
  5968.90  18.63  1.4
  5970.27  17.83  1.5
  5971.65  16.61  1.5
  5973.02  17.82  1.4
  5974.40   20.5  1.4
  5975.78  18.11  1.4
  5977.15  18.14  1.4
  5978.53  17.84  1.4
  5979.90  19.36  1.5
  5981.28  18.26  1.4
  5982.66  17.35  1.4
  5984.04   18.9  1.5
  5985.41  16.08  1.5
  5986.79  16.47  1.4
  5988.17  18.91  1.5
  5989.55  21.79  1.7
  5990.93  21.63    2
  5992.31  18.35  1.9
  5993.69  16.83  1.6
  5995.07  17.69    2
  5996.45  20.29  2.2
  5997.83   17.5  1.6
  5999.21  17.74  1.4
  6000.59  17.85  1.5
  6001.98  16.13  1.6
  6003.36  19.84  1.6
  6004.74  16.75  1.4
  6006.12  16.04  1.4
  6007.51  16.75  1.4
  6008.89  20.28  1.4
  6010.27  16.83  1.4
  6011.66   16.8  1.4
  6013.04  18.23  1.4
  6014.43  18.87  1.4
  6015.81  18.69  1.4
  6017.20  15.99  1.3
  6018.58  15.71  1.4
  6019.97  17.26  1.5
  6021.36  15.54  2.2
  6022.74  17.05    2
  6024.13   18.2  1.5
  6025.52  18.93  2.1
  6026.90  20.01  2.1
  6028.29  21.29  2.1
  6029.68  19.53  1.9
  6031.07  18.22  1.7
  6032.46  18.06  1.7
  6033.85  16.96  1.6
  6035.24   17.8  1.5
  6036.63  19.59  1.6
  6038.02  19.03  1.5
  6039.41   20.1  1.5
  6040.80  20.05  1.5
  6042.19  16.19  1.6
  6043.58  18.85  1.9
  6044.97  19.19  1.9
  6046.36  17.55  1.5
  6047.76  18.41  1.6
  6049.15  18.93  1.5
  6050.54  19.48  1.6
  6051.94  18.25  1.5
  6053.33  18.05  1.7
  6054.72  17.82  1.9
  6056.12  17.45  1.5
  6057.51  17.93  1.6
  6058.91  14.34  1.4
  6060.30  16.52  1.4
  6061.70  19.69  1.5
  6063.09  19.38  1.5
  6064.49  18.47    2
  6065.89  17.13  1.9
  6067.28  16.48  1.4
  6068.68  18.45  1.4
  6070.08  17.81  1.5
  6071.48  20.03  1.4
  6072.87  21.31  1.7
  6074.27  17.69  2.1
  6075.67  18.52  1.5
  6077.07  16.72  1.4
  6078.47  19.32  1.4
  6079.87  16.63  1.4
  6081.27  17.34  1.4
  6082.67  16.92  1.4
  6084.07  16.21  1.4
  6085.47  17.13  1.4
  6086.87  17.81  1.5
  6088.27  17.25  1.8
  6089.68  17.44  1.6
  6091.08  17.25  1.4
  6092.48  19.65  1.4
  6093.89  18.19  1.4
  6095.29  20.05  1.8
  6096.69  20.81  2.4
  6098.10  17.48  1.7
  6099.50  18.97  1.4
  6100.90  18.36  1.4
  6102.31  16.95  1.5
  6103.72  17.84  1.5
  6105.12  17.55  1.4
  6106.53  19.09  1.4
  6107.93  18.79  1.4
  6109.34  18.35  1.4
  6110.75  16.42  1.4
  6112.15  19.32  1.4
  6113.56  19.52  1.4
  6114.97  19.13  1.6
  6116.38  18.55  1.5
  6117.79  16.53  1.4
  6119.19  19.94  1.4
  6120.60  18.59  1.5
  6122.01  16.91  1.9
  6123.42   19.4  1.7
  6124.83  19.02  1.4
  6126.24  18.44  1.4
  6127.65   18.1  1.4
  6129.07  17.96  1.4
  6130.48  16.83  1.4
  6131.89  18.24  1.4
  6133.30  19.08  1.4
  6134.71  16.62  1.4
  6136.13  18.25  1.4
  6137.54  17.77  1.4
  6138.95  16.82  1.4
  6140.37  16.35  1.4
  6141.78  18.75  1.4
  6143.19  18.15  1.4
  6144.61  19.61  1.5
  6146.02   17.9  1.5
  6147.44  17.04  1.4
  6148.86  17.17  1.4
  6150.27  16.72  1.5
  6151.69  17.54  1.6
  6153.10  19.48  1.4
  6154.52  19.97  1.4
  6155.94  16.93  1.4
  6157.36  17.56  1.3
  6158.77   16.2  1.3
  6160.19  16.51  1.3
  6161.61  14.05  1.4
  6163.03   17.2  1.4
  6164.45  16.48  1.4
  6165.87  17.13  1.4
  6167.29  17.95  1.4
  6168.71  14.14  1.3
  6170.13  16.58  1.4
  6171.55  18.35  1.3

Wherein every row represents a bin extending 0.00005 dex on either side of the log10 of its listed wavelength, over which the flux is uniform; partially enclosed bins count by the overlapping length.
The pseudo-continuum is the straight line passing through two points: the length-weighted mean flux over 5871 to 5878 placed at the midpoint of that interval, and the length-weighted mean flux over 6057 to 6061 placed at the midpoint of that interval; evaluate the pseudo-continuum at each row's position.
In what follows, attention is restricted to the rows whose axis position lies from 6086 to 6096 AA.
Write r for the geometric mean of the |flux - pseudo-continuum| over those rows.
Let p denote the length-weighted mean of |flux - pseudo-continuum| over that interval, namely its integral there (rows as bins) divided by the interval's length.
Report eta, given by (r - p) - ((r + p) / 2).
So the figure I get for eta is -2.2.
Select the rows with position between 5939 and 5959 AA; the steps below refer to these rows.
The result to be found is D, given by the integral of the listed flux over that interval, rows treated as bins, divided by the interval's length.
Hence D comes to 18.4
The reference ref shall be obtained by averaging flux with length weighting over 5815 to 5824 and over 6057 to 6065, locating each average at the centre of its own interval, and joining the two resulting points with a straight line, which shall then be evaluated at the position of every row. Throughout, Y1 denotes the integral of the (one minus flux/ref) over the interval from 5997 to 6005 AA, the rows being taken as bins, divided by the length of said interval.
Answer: 0.018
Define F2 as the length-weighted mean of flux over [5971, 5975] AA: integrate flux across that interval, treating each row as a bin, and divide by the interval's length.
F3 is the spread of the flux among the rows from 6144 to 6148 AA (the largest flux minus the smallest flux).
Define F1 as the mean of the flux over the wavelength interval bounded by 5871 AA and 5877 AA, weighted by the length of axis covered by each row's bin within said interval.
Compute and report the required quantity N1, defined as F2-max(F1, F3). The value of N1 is 2.0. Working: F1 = 16.3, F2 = 18.3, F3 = 2.6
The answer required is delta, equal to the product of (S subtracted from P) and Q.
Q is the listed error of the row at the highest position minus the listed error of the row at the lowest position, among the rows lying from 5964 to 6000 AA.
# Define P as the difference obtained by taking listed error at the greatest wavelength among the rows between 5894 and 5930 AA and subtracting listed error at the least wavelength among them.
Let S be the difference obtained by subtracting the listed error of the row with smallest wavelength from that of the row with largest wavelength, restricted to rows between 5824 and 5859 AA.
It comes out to 0.000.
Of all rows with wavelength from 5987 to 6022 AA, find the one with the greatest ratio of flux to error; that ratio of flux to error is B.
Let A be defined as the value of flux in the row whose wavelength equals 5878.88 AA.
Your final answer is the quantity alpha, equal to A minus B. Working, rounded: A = 16.19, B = 14.5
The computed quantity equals 1.7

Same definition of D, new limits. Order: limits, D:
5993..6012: 17.7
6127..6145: 17.9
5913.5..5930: 18.1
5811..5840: 19.0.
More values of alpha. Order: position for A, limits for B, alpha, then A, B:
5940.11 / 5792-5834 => 4.5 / 18.12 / 13.7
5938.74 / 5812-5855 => 3.9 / 18.04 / 14.2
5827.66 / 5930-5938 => 7.1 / 20.65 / 13.5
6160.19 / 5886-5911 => 2.7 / 16.51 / 13.8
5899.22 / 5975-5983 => 5.2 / 18.27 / 13.0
